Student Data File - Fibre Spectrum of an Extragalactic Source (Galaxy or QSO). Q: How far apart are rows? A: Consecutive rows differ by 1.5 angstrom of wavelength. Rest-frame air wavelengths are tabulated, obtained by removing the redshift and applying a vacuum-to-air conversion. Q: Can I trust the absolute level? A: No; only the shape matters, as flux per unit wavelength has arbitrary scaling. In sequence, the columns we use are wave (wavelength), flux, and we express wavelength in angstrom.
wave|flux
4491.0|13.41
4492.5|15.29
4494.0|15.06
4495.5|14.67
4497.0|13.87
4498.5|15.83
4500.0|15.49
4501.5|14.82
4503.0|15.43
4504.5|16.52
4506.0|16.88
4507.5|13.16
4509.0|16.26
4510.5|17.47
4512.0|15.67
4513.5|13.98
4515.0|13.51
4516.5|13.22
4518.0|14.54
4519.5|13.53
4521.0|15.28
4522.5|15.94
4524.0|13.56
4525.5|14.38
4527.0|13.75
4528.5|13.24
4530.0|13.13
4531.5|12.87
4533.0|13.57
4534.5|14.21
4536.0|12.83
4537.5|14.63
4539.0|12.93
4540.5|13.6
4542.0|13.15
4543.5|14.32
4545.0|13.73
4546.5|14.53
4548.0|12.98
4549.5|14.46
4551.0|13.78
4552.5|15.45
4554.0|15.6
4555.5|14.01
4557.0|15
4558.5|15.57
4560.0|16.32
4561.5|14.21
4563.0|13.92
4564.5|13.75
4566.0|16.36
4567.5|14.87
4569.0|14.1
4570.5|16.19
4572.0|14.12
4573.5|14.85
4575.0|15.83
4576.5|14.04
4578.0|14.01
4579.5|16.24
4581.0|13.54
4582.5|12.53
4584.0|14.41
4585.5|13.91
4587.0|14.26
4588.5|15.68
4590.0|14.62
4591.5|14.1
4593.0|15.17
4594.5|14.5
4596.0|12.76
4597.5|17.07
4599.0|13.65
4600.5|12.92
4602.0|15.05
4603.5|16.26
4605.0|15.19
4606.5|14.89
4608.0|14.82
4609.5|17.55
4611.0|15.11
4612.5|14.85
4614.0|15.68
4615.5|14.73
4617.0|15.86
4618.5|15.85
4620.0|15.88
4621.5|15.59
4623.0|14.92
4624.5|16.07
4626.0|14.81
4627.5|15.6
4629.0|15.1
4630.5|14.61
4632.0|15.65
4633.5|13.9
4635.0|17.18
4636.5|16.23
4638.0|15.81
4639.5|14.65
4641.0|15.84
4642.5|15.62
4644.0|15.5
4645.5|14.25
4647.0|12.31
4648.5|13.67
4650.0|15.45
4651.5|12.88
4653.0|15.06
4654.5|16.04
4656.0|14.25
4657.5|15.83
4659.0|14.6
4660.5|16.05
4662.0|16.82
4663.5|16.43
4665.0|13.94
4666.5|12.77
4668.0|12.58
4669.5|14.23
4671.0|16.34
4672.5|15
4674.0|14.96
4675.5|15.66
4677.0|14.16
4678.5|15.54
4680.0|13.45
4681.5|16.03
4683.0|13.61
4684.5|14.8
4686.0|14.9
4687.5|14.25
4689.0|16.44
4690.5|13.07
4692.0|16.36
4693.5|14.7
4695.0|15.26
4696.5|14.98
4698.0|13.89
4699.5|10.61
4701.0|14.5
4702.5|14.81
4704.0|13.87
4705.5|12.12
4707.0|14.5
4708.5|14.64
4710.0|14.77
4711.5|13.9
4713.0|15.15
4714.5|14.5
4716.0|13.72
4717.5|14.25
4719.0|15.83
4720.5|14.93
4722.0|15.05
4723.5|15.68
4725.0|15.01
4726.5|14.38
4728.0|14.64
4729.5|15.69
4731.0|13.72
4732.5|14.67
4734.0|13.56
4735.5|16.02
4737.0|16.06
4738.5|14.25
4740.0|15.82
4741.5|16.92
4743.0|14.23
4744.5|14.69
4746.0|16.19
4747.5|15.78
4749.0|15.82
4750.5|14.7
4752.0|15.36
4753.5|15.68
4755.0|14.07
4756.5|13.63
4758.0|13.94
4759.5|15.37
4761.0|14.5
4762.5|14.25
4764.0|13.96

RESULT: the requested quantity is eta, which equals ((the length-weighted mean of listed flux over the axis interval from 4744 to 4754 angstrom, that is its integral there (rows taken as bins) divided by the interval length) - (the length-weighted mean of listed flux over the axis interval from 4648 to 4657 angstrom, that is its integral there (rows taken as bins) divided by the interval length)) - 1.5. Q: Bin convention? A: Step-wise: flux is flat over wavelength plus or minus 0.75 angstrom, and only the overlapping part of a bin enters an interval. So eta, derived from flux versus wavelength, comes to -0.6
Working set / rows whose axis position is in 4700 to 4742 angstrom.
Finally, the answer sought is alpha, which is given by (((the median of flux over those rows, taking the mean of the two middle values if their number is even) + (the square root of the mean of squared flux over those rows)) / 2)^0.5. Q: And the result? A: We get 3.84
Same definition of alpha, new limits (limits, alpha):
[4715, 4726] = 3.87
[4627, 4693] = 3.87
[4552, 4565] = 3.87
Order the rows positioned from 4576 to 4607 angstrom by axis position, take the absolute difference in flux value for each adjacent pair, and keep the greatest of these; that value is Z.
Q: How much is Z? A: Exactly 4.31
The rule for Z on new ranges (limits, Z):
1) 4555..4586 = 2.70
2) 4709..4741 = 2.46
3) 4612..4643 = 3.28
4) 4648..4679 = 2.57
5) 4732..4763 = 2.69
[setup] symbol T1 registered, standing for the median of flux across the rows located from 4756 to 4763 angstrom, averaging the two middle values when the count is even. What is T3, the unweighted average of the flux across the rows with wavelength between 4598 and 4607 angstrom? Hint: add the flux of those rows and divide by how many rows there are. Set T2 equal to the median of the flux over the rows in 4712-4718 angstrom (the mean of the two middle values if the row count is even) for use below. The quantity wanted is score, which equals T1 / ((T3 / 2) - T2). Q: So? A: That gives -2.02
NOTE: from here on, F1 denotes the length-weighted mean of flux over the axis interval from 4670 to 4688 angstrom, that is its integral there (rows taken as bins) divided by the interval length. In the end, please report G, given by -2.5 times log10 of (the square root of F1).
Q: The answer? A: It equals -1.47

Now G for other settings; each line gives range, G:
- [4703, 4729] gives -1.45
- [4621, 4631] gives -1.48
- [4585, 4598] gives -1.46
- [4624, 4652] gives -1.47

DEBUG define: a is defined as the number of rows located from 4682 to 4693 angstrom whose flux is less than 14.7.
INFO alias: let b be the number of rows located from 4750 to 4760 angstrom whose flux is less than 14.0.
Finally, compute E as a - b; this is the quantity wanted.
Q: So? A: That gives 1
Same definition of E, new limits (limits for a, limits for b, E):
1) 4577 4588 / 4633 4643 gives 5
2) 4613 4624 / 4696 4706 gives -4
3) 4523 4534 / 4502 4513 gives 6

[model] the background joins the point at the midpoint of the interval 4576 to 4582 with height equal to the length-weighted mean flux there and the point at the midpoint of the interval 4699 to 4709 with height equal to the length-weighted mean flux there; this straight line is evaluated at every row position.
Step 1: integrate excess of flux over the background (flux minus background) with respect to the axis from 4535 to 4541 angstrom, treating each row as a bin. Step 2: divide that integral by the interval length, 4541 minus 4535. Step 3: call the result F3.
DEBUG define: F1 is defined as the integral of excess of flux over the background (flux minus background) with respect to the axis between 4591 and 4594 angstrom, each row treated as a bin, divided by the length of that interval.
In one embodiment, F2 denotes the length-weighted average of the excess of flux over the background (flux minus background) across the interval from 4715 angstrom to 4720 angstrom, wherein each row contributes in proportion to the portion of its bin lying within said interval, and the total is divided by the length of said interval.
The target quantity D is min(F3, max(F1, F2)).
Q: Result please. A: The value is -1.12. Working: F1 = 0.36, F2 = 1.1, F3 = -1.1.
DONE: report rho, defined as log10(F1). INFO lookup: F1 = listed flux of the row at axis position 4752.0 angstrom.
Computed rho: 1.186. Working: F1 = 15.36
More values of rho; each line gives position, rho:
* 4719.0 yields 1.199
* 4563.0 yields 1.144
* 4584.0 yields 1.159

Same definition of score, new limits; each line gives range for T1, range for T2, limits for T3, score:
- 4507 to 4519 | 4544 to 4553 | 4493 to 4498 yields -2.08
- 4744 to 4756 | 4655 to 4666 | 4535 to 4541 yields -1.71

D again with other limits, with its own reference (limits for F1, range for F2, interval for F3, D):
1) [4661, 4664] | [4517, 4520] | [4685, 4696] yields 1.28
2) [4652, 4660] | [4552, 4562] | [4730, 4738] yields 1.19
